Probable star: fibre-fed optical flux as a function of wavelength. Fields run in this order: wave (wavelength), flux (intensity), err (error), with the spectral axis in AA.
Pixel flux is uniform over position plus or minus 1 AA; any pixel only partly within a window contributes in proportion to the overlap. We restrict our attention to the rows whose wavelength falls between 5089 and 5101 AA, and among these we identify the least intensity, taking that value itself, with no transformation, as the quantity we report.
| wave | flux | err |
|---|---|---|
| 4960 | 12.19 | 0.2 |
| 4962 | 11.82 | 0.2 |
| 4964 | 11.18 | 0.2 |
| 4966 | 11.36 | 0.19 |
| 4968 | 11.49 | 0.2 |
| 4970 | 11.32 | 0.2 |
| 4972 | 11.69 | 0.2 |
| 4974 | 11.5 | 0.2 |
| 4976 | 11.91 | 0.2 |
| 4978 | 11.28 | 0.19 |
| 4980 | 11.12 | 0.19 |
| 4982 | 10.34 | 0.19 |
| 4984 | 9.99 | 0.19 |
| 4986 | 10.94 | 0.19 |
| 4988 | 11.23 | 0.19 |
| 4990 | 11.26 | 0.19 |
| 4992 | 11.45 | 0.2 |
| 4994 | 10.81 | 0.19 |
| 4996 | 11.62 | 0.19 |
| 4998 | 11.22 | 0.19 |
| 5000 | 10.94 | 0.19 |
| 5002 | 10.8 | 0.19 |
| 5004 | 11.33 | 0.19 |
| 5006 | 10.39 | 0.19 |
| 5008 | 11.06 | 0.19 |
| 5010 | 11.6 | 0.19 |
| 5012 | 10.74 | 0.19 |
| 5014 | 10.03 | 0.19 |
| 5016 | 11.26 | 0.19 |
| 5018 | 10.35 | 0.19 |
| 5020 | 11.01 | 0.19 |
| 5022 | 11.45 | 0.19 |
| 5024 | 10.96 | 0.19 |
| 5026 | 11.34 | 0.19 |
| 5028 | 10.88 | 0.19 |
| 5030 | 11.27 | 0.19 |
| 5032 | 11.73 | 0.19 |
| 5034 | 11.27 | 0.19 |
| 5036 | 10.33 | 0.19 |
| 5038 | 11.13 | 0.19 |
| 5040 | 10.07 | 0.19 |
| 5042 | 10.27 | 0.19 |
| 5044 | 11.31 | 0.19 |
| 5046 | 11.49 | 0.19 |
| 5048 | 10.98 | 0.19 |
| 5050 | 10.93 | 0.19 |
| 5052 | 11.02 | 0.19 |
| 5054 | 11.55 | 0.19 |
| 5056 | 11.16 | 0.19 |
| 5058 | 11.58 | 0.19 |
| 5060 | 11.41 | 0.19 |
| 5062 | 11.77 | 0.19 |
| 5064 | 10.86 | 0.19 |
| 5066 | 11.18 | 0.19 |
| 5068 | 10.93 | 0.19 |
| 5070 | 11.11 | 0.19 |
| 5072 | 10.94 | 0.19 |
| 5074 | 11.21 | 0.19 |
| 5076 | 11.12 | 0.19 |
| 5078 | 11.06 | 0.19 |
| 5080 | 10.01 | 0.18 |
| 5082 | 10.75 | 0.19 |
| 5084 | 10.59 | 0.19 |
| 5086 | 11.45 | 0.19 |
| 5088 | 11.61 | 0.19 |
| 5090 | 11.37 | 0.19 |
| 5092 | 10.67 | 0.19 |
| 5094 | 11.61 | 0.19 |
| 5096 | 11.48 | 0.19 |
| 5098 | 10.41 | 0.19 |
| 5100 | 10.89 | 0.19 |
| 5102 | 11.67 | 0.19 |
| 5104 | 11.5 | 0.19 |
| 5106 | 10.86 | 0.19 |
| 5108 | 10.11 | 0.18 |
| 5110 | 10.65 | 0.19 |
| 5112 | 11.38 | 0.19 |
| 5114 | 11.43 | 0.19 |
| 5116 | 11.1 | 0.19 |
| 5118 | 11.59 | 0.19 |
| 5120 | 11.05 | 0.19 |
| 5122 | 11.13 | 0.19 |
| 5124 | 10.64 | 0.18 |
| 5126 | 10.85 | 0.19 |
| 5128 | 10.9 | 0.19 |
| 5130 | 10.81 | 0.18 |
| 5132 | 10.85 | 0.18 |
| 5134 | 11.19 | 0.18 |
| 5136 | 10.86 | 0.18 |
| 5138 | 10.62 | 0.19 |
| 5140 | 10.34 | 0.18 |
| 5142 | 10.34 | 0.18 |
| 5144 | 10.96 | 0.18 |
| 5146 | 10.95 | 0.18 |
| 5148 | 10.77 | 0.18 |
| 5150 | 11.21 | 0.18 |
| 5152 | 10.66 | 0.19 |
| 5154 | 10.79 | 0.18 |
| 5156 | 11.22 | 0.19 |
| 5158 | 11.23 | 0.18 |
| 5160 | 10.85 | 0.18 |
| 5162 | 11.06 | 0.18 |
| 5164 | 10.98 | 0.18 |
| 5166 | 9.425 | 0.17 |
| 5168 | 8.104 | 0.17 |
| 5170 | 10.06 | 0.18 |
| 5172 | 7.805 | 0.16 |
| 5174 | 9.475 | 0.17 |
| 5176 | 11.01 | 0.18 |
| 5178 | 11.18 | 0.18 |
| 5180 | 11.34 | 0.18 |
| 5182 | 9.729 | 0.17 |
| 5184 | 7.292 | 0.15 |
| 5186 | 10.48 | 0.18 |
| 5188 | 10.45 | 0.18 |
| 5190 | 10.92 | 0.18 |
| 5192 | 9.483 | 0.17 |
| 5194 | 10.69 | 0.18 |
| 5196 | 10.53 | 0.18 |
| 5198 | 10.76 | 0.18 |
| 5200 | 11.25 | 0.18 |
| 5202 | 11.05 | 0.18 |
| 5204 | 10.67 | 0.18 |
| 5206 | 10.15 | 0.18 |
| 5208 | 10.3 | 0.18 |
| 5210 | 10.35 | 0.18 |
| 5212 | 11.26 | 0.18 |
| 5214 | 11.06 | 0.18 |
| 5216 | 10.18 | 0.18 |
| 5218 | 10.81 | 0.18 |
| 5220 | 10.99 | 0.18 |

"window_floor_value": 10.41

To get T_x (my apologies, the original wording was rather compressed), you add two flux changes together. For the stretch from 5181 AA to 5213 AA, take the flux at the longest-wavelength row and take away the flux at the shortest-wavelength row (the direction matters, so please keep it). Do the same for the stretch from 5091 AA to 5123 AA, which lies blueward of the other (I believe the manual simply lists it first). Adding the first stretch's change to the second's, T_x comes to 2.0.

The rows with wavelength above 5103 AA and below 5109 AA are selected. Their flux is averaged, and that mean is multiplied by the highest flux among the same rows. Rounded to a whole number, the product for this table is 124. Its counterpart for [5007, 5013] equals 129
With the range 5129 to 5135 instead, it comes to 123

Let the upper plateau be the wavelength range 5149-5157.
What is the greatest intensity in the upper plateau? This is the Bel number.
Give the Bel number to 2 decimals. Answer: 11.22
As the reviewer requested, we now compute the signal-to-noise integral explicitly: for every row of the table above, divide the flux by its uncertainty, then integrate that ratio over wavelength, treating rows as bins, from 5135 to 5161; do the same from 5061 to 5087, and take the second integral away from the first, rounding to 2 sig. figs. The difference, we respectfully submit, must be 35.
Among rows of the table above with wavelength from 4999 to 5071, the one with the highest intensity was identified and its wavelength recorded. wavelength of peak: 5062 AA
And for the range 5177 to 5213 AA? 5180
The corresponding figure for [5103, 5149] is 5118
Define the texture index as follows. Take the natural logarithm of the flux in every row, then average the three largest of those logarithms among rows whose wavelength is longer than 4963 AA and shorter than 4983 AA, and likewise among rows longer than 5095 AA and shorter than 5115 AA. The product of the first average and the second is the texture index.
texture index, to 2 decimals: 6.02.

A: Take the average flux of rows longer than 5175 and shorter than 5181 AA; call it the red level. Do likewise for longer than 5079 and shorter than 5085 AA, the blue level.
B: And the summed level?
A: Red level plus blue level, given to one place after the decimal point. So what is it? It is 21.6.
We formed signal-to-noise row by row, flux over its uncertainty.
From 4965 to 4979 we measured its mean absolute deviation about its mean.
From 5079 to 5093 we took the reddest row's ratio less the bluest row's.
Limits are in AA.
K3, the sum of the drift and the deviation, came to 1.6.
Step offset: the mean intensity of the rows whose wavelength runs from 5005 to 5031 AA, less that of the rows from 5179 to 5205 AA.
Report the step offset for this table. 0.59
